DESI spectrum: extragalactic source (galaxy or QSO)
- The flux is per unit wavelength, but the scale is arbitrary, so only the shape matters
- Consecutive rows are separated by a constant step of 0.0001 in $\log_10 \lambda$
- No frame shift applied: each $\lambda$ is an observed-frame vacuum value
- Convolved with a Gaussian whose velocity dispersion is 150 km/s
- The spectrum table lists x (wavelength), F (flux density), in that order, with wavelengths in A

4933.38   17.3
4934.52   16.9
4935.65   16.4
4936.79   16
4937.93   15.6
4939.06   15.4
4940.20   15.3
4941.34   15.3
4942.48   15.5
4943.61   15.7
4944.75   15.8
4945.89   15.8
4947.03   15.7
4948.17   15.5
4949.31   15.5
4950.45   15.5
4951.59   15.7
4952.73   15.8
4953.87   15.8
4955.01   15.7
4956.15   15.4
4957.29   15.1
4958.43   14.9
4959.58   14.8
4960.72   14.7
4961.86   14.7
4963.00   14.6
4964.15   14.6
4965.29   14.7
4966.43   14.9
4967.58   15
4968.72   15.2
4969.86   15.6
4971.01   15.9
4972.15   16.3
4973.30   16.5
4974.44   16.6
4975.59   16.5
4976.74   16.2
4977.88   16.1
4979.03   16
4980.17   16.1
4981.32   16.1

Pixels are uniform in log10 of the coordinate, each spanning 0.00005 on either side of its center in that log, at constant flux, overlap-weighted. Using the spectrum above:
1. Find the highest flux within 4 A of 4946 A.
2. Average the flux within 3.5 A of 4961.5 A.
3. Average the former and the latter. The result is 15.3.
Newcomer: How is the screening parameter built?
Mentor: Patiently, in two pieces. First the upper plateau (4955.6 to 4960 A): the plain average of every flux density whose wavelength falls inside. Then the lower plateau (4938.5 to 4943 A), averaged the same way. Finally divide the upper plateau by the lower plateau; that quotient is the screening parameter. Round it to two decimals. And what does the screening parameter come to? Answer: 0.98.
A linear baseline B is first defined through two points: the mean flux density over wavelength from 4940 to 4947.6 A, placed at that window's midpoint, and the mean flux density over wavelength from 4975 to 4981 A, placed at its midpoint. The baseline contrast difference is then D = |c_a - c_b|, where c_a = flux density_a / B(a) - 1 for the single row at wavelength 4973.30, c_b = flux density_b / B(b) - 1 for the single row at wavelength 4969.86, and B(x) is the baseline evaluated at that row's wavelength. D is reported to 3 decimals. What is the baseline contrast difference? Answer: 0.052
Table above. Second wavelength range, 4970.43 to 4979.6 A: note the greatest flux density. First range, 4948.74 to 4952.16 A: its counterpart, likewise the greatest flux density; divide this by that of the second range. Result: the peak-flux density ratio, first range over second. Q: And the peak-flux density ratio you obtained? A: 0.95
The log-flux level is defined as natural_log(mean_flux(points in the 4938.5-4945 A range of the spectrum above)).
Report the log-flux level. 2.74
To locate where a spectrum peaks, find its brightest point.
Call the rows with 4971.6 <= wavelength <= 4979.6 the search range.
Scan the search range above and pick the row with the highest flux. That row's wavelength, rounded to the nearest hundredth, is 4974.44 A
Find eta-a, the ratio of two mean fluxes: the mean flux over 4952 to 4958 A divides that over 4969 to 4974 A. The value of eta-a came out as 1.03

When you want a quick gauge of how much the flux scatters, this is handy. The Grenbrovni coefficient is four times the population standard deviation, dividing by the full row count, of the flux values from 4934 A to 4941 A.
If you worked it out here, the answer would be 2.3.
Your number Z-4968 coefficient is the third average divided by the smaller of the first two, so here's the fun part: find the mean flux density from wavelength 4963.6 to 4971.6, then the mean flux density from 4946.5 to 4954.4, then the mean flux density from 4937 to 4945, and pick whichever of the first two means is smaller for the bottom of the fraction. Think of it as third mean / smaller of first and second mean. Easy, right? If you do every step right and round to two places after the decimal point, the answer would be 1.03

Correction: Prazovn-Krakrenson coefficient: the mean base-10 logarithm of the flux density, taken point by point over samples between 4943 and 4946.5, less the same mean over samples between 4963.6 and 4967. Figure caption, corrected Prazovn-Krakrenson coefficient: 0.029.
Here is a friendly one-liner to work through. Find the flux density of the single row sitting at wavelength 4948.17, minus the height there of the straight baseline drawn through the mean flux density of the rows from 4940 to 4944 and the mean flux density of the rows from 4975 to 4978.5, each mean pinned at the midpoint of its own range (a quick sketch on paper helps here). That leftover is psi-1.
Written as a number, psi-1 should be -0.10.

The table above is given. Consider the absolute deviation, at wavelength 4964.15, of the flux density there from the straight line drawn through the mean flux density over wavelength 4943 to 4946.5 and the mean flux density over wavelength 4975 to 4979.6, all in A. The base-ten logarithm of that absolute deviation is 0.2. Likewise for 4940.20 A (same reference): -0.4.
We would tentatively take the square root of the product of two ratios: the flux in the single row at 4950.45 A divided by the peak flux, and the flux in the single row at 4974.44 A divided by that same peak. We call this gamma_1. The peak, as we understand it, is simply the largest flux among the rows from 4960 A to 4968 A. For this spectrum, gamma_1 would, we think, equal 1.07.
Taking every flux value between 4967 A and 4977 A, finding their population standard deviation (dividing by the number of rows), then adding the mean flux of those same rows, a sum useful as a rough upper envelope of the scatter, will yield 16.5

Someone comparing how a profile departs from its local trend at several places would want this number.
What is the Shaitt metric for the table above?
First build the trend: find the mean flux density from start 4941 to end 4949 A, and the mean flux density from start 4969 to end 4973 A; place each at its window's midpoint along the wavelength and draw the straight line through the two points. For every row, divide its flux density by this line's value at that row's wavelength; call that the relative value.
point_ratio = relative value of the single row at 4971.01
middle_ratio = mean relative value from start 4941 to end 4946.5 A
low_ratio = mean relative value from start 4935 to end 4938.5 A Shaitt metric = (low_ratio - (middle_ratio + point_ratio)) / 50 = -0.0194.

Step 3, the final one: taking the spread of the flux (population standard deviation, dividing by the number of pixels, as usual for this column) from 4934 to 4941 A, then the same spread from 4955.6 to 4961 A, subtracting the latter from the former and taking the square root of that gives 0.568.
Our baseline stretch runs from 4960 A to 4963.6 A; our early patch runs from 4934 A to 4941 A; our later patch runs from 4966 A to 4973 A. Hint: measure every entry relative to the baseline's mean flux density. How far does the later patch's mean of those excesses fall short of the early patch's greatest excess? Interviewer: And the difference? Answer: 1.4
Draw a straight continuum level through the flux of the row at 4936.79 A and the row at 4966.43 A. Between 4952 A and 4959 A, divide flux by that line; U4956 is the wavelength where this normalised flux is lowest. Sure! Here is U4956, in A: 4958.43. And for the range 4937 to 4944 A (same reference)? 4940.20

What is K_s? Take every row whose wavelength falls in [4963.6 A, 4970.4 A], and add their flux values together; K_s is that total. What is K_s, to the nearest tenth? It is 90.0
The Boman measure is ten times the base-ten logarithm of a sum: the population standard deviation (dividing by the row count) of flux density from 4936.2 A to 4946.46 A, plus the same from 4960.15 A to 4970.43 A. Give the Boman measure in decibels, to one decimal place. -2.6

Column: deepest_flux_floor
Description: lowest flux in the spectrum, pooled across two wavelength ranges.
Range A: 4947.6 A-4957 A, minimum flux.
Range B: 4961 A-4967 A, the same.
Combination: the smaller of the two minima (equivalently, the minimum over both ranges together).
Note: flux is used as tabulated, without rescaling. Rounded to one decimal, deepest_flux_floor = 14.6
